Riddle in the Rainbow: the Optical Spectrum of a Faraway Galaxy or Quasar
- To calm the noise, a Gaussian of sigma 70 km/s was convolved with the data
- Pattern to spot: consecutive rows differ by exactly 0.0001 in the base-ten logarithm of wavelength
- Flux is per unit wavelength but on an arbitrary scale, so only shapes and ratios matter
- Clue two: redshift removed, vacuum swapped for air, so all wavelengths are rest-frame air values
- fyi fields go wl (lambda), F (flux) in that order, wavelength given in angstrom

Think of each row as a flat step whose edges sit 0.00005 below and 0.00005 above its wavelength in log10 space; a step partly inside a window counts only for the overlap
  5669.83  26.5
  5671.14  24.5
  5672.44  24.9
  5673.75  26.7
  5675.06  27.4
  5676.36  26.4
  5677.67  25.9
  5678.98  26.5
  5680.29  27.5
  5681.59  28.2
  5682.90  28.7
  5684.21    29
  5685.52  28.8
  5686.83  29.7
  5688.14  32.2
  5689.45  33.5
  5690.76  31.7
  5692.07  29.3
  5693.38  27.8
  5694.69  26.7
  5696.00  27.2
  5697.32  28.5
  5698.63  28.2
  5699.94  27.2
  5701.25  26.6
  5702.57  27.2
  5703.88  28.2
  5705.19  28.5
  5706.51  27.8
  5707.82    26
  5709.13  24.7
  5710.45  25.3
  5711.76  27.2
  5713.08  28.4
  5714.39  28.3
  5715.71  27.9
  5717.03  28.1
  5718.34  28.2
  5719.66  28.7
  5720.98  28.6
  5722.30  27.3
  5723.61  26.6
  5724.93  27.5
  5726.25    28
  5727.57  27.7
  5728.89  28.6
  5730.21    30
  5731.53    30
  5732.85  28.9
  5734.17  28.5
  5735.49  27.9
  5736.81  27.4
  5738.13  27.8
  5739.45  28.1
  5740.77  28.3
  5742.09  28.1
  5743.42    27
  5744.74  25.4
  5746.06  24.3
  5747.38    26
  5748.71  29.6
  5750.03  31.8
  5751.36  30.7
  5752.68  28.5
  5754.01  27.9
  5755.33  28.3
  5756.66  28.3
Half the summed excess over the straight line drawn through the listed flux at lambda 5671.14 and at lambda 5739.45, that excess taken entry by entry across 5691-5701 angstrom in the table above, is 7.1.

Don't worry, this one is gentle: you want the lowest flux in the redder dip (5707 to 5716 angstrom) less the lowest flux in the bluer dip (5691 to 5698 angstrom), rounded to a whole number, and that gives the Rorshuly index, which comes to -2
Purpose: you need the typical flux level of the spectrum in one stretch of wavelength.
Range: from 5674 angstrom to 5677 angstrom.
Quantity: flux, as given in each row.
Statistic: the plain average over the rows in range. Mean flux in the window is 26.9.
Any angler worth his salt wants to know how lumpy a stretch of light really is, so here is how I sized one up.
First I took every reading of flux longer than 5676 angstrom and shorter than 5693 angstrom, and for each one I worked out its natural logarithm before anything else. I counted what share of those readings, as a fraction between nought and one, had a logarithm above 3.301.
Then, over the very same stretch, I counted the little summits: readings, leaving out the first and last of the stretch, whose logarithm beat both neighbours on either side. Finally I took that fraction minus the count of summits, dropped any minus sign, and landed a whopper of 1.23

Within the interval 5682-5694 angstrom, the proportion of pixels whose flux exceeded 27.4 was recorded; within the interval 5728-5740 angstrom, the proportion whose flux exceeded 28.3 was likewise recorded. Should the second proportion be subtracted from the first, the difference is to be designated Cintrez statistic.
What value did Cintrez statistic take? 0.44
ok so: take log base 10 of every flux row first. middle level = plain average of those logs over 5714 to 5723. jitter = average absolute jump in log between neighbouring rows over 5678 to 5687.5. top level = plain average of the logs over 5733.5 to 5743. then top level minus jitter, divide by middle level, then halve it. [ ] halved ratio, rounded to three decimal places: 0.496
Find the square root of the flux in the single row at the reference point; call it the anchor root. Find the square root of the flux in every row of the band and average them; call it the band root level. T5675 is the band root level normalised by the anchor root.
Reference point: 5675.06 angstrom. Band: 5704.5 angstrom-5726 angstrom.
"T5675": 1.00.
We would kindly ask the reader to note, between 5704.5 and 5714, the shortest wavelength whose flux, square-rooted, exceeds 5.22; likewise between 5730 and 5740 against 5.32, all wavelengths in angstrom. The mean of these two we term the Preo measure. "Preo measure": 5717.7 angstrom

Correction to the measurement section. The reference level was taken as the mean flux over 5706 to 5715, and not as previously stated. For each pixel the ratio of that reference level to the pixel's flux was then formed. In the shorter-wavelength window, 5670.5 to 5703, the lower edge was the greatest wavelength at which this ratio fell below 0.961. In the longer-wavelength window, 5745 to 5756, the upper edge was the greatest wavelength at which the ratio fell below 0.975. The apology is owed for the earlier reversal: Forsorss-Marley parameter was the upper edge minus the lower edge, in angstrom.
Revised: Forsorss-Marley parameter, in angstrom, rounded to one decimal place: 56.7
